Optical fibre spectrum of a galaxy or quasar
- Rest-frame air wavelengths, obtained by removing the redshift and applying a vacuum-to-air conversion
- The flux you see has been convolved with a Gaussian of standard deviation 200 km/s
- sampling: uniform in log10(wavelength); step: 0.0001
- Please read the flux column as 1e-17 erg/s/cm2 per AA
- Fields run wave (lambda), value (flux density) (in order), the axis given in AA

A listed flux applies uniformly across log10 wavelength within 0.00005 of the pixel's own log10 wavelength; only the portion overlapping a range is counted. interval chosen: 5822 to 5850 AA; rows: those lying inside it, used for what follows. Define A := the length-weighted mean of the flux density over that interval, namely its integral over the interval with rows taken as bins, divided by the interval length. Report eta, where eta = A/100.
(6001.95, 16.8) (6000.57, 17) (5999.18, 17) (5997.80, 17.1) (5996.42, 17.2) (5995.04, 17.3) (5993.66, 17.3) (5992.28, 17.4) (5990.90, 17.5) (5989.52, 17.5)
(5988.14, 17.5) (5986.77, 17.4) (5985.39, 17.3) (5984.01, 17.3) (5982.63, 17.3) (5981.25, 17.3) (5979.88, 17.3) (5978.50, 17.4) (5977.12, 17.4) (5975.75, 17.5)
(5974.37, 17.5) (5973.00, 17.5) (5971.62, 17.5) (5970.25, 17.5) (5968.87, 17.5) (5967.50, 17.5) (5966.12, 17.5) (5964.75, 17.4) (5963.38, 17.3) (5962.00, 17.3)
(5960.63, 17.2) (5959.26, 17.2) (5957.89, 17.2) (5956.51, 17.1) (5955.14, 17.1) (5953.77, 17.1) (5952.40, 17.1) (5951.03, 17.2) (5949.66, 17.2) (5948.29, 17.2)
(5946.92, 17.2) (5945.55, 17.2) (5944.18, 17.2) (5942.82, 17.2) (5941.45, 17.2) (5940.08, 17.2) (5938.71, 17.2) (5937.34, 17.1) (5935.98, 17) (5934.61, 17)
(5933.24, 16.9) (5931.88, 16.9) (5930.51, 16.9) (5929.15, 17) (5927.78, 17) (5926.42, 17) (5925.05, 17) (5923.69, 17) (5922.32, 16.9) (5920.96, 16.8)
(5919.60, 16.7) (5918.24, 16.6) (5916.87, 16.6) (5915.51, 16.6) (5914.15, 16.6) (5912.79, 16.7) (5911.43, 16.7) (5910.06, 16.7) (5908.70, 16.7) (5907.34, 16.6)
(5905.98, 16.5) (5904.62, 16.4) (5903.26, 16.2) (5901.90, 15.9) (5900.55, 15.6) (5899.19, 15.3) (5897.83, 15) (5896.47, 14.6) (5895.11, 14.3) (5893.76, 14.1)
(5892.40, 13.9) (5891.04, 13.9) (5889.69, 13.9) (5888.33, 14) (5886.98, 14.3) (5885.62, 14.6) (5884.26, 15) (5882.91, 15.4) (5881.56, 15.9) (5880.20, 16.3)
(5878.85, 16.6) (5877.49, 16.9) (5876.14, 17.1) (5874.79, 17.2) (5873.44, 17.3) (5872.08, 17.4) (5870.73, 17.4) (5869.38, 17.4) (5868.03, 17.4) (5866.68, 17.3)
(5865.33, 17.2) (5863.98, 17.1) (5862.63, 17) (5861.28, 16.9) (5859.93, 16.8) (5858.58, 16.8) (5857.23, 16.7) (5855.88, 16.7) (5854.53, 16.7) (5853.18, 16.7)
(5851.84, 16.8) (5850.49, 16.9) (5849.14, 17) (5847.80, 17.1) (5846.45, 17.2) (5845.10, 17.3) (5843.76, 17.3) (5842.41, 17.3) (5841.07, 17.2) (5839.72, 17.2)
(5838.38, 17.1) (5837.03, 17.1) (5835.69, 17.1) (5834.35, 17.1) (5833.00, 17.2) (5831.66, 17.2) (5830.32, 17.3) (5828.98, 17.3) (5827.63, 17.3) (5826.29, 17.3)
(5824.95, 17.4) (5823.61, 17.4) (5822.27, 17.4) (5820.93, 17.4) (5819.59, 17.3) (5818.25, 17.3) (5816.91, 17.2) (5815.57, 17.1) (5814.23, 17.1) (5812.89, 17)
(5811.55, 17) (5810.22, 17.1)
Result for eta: 0.172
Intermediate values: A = 17.2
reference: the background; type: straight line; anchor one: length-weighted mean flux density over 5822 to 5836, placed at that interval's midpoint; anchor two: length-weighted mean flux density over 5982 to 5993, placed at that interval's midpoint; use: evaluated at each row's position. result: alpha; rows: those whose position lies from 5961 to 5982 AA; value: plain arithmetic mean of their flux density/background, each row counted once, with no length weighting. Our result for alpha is 1.00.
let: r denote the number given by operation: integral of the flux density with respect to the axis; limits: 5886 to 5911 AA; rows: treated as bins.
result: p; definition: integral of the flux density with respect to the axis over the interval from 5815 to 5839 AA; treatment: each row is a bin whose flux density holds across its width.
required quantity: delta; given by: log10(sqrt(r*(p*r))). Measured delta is 3.889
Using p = 414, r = 381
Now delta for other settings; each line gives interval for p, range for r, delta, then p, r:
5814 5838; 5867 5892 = 3.910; 414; 400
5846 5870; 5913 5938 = 3.930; 408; 422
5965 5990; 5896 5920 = 3.910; 436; 389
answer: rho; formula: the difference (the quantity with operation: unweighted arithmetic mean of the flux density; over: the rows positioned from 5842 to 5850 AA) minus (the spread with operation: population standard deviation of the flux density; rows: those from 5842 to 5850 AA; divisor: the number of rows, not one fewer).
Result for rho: 17.1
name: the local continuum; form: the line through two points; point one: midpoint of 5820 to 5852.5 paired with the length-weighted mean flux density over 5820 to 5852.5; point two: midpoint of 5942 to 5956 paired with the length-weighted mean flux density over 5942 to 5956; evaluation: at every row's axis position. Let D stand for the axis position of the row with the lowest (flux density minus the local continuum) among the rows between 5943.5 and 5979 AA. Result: 5952.40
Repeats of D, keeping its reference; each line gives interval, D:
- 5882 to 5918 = 5889.69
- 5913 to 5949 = 5914.15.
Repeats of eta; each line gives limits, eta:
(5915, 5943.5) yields 0.169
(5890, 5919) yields 0.158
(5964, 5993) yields 0.174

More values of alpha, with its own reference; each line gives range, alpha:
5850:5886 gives 0.97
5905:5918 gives 0.96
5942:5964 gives 0.99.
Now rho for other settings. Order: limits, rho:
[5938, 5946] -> 17.2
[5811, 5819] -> 17.0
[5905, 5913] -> 16.6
